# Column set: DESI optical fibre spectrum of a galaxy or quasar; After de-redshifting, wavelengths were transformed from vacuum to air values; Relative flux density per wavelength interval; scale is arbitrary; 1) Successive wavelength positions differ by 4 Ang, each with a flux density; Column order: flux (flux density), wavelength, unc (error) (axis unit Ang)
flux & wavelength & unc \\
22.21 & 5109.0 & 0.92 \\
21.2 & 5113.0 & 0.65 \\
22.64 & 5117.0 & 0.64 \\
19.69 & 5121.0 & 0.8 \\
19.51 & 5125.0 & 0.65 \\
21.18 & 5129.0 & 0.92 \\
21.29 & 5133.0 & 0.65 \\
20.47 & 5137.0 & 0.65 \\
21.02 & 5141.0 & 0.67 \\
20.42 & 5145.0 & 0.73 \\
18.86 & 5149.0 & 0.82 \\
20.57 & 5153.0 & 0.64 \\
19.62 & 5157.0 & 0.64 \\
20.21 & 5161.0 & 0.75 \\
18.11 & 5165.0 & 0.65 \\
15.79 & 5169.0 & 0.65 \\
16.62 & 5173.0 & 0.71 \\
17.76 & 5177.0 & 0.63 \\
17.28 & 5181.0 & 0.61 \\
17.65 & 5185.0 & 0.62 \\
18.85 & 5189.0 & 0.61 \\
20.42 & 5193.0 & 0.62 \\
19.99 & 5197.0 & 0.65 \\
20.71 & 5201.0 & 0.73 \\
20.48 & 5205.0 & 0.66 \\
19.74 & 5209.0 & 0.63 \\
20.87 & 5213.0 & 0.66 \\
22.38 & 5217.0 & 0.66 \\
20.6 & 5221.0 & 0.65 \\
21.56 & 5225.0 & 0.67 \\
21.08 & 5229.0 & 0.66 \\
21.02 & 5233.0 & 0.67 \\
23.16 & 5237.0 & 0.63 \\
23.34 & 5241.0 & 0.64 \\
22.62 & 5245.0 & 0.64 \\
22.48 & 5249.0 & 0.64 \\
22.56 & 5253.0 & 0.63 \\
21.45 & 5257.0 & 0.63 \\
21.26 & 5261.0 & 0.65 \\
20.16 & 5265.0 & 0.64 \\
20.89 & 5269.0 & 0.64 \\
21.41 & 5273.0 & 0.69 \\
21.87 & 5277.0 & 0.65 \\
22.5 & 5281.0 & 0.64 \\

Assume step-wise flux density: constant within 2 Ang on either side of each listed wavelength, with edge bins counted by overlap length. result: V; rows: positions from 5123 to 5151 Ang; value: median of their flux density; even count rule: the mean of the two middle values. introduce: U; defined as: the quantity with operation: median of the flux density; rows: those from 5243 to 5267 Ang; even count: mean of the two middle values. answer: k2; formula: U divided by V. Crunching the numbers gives 1.07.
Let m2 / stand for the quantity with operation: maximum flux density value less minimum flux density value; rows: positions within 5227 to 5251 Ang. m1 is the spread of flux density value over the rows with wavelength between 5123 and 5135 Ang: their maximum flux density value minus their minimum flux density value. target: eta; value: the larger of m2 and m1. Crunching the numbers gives 2.3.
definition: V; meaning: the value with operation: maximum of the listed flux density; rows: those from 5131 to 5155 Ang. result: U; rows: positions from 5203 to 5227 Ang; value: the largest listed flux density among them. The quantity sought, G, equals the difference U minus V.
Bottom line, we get 1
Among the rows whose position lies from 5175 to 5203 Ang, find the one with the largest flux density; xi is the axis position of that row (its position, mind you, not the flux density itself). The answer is 5201.0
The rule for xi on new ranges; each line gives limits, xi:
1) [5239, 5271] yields 5241.0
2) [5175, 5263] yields 5241.0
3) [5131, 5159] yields 5133.0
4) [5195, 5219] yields 5217.0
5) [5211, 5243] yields 5241.0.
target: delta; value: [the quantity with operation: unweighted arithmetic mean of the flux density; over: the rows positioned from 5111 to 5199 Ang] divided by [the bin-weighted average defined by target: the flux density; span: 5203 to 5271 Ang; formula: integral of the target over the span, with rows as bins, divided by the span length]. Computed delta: 0.91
